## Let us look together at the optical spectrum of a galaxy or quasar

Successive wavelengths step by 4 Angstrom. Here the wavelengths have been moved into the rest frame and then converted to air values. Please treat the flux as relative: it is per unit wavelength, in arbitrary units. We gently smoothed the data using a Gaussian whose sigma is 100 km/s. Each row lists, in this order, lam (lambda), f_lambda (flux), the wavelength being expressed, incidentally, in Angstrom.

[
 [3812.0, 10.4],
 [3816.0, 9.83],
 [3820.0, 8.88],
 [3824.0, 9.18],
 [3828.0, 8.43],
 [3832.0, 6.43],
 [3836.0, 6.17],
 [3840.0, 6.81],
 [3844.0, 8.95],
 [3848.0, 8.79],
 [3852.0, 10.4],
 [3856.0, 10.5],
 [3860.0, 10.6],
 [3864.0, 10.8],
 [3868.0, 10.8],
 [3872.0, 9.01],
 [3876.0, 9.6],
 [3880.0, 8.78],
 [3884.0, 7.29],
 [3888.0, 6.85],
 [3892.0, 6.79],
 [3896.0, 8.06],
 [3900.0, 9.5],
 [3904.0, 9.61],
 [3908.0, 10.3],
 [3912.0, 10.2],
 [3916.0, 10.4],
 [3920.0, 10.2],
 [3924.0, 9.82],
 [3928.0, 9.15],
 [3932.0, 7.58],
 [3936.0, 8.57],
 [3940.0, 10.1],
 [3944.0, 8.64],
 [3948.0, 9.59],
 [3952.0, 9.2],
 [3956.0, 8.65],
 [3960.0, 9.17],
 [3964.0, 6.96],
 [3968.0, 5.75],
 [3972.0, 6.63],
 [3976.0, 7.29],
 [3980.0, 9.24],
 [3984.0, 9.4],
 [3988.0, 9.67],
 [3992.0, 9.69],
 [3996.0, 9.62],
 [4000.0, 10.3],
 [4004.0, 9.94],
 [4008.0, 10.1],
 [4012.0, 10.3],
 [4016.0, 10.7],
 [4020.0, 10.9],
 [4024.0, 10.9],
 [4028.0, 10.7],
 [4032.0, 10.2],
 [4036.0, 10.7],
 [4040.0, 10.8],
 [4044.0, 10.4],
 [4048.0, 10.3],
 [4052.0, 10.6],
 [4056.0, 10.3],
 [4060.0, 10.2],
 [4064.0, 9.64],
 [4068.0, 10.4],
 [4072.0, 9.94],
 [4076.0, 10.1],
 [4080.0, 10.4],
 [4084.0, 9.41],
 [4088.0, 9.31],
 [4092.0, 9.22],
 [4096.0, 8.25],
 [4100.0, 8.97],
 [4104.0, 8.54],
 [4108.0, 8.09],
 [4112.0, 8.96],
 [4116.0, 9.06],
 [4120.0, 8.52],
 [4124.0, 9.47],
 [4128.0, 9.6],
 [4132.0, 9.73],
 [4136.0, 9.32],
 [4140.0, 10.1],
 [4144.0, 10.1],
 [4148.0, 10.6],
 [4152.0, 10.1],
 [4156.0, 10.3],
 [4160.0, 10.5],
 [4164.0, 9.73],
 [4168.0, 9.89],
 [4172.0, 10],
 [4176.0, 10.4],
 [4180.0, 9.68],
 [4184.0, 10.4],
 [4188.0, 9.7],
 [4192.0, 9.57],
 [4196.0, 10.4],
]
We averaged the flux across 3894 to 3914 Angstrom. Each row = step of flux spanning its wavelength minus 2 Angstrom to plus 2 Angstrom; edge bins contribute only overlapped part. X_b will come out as 9.5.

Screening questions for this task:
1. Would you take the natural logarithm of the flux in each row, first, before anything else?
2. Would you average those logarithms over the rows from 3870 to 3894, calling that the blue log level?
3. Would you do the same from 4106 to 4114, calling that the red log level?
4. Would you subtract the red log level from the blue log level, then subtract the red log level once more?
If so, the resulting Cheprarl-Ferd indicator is -2.21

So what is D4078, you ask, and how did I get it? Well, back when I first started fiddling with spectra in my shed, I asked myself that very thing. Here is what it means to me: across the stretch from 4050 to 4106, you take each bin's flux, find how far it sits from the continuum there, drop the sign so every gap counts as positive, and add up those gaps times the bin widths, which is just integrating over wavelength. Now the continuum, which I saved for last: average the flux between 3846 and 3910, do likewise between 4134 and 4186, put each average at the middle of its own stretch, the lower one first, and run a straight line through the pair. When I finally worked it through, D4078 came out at 36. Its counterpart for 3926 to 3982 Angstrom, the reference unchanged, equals 70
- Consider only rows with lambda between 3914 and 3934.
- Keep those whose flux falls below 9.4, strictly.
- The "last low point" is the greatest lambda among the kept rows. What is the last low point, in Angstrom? 3932.0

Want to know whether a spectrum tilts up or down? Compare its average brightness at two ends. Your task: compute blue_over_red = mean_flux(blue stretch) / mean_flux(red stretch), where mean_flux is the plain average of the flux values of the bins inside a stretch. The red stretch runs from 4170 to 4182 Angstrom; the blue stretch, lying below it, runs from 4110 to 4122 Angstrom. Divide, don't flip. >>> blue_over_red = 0.88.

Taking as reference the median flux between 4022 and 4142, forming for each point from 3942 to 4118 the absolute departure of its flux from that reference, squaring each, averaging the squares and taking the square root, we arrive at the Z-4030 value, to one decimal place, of 1.2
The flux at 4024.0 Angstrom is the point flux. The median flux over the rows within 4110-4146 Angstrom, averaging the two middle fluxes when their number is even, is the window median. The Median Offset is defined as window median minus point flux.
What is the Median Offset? -1.4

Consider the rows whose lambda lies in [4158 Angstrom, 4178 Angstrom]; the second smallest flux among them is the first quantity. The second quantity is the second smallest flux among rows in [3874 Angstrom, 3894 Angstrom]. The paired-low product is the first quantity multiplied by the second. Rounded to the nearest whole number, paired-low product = 68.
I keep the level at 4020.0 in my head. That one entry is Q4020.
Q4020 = 10.9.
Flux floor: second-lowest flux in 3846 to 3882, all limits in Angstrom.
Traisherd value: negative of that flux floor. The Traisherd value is -8.8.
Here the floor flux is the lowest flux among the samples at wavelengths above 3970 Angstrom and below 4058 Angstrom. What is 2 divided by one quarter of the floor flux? 1.2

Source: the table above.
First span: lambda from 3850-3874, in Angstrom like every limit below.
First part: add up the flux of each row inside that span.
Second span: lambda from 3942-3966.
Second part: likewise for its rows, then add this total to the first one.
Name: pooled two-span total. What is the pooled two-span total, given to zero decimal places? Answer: 114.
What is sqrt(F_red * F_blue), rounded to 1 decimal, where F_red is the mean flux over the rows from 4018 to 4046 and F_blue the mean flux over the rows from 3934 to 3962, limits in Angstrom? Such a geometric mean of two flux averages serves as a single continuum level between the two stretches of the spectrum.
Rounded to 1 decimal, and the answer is 9.9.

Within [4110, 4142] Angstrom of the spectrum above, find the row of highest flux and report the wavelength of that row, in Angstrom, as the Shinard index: 4140.0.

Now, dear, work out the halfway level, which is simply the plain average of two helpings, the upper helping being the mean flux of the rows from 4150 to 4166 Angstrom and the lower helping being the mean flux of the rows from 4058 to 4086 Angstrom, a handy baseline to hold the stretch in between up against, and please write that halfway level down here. 10.1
